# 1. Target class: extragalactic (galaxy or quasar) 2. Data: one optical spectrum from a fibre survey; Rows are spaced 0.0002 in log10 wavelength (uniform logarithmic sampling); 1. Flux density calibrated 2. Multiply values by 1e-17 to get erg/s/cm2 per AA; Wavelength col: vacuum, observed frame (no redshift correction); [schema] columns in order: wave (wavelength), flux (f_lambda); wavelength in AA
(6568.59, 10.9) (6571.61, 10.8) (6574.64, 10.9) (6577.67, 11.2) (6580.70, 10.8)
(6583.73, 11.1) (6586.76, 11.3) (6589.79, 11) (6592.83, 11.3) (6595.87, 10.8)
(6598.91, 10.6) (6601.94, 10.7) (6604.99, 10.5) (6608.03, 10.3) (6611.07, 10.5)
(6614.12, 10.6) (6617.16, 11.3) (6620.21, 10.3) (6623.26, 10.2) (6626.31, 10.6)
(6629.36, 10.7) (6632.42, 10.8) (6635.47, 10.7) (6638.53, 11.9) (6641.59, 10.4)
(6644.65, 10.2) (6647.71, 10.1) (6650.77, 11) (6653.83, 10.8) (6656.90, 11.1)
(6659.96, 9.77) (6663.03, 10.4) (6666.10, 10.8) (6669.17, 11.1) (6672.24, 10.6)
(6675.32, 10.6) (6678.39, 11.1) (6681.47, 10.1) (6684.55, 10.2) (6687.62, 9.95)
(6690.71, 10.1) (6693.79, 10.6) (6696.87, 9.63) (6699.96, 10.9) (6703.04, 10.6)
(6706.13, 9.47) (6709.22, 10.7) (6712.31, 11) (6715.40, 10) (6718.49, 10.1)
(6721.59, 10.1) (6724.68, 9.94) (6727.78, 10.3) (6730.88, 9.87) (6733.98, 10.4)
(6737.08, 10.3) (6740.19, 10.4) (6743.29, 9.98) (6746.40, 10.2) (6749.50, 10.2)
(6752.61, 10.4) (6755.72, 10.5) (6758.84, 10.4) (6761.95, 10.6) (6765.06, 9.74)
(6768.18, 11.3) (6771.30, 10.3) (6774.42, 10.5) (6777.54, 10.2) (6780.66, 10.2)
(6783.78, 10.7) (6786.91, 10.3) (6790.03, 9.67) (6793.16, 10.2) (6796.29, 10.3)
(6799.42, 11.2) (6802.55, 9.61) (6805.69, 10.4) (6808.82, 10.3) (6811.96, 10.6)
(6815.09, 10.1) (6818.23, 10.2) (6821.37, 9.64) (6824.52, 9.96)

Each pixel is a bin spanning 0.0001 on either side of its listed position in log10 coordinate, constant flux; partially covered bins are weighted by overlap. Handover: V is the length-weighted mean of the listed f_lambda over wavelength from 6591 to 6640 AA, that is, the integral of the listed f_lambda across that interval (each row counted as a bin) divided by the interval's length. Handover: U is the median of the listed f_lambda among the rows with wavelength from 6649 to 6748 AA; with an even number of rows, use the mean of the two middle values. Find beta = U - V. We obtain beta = -0.39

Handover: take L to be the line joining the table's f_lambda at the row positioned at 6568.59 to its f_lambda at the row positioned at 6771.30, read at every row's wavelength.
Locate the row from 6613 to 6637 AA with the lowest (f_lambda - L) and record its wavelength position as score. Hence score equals 6623.26 AA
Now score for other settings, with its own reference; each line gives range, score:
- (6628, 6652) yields 6647.71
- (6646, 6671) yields 6659.96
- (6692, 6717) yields 6706.13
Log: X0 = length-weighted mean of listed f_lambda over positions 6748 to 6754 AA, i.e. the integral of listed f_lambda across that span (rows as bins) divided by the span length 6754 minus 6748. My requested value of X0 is 10.3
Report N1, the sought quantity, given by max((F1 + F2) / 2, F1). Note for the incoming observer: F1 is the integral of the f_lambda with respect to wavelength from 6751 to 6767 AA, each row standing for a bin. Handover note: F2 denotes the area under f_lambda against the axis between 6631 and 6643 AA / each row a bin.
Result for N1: 166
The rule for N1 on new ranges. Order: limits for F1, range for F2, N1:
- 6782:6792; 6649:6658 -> 102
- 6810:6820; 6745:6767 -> 165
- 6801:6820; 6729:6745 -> 194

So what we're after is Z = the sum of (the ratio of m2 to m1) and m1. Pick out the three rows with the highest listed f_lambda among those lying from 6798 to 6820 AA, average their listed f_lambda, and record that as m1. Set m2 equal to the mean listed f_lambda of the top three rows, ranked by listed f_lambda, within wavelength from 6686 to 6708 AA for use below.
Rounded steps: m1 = 10.7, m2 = 10.7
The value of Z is 11.7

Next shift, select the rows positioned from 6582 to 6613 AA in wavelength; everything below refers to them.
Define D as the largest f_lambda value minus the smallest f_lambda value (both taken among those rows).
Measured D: 1.00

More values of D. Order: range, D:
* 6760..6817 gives 1.69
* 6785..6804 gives 1.59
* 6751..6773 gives 1.56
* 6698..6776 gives 1.83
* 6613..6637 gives 1.10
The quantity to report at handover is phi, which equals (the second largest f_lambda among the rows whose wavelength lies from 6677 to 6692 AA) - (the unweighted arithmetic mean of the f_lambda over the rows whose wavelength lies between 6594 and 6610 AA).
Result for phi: -0.38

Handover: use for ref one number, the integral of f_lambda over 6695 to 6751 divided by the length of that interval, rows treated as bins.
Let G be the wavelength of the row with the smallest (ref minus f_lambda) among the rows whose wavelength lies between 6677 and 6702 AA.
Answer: 6678.39 AA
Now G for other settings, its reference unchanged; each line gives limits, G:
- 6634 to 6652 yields 6638.53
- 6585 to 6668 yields 6638.53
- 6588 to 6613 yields 6592.83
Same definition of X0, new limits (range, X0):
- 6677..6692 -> 10.3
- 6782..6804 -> 10.3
